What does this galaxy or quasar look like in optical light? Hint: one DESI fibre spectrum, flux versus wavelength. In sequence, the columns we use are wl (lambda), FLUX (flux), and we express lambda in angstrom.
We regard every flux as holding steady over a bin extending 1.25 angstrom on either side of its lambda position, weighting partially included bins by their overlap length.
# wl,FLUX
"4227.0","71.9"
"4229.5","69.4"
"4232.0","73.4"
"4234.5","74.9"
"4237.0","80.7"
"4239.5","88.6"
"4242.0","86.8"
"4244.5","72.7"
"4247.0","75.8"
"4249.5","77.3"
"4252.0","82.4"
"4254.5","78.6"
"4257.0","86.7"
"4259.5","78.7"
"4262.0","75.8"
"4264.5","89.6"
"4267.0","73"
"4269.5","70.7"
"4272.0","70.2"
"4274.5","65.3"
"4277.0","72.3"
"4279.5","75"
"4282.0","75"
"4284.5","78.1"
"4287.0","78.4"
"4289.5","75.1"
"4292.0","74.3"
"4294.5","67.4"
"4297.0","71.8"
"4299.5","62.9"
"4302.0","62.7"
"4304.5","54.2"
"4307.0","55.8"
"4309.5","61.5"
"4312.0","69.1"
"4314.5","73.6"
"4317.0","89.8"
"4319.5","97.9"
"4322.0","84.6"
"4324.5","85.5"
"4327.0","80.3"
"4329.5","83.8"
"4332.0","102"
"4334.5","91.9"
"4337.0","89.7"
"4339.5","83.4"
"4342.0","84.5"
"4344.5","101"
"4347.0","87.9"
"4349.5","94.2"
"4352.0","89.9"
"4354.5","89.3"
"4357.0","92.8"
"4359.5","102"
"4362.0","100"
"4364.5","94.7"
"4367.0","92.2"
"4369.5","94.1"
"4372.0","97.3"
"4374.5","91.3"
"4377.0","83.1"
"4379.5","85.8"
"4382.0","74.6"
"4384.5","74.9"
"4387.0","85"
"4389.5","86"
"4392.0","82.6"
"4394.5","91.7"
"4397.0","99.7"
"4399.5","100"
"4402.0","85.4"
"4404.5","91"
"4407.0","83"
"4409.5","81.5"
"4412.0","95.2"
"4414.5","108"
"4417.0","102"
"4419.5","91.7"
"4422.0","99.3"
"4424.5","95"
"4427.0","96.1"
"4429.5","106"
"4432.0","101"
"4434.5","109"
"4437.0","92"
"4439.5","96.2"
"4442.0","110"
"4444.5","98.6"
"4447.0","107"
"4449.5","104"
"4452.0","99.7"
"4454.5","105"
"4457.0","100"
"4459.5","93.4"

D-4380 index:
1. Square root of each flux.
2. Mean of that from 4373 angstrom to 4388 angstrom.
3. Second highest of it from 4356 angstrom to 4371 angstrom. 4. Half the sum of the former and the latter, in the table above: 9.54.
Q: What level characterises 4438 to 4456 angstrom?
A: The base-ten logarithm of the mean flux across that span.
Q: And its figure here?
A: 2.01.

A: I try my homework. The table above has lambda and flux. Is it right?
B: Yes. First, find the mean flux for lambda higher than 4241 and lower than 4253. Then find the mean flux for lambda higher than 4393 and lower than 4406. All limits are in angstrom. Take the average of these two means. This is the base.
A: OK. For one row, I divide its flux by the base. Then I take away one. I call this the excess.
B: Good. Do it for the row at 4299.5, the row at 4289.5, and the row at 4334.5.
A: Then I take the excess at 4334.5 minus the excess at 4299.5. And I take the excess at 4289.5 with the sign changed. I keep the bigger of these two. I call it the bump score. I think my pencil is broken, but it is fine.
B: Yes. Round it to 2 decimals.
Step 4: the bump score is 0.34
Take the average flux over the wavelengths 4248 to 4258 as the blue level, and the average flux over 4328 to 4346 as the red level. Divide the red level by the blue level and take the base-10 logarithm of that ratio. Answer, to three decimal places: 0.049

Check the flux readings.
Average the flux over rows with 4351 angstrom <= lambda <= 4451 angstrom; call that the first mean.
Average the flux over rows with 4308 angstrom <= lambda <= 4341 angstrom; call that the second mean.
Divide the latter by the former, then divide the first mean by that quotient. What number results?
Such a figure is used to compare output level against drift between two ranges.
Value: 105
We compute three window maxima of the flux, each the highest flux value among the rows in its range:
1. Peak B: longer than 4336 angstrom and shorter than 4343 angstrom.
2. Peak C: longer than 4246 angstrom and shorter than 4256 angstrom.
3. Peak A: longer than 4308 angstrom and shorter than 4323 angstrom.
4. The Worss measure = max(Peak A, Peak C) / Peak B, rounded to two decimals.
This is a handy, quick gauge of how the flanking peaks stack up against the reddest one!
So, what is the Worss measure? 1.09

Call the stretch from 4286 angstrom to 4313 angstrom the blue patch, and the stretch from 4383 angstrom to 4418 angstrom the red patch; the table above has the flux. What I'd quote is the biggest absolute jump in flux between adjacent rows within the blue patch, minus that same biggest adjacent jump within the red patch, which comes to -6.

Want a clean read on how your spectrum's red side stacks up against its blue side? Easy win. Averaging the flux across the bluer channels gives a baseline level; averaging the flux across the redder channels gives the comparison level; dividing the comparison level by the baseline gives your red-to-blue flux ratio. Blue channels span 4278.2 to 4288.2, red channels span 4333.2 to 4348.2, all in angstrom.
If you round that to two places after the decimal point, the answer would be 1.17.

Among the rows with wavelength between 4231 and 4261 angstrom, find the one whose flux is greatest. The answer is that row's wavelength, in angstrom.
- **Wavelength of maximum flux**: 4239.5 angstrom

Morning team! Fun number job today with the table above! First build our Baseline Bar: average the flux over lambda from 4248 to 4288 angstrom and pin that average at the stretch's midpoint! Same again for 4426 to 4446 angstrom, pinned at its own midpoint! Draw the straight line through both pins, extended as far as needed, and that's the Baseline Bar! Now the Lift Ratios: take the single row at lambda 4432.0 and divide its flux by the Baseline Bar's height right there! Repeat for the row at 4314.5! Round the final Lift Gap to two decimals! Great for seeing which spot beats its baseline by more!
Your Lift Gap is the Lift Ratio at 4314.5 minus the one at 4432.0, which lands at -0.12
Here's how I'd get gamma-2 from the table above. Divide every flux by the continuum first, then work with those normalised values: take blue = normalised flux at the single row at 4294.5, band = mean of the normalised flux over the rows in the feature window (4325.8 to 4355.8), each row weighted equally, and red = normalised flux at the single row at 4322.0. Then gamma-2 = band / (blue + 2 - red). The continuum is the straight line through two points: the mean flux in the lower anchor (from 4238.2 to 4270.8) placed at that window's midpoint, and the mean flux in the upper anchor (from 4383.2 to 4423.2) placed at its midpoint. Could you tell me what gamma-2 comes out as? 0.57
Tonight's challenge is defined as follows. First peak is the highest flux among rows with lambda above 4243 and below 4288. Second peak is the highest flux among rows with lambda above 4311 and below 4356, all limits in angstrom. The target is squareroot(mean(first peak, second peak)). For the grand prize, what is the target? 9.8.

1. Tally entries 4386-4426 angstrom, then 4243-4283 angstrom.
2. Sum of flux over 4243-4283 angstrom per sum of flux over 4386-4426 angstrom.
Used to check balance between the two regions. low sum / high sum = 0.825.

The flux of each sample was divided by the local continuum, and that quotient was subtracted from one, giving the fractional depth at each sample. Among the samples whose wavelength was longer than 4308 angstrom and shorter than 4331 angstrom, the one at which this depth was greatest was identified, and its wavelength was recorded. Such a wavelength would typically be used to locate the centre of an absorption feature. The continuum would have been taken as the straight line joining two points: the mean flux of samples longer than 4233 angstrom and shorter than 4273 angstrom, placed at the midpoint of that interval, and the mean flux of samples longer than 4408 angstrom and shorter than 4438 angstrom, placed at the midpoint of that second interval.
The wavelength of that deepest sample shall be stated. 4309.5 angstrom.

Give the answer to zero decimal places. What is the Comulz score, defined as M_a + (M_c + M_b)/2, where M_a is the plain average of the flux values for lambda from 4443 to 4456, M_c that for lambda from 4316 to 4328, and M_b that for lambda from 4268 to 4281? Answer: 182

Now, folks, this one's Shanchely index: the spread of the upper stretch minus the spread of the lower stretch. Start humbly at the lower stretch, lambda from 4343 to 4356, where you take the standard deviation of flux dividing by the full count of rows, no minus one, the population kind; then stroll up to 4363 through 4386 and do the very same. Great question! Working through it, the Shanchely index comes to 3.2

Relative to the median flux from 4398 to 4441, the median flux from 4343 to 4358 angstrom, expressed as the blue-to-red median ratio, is 0.95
